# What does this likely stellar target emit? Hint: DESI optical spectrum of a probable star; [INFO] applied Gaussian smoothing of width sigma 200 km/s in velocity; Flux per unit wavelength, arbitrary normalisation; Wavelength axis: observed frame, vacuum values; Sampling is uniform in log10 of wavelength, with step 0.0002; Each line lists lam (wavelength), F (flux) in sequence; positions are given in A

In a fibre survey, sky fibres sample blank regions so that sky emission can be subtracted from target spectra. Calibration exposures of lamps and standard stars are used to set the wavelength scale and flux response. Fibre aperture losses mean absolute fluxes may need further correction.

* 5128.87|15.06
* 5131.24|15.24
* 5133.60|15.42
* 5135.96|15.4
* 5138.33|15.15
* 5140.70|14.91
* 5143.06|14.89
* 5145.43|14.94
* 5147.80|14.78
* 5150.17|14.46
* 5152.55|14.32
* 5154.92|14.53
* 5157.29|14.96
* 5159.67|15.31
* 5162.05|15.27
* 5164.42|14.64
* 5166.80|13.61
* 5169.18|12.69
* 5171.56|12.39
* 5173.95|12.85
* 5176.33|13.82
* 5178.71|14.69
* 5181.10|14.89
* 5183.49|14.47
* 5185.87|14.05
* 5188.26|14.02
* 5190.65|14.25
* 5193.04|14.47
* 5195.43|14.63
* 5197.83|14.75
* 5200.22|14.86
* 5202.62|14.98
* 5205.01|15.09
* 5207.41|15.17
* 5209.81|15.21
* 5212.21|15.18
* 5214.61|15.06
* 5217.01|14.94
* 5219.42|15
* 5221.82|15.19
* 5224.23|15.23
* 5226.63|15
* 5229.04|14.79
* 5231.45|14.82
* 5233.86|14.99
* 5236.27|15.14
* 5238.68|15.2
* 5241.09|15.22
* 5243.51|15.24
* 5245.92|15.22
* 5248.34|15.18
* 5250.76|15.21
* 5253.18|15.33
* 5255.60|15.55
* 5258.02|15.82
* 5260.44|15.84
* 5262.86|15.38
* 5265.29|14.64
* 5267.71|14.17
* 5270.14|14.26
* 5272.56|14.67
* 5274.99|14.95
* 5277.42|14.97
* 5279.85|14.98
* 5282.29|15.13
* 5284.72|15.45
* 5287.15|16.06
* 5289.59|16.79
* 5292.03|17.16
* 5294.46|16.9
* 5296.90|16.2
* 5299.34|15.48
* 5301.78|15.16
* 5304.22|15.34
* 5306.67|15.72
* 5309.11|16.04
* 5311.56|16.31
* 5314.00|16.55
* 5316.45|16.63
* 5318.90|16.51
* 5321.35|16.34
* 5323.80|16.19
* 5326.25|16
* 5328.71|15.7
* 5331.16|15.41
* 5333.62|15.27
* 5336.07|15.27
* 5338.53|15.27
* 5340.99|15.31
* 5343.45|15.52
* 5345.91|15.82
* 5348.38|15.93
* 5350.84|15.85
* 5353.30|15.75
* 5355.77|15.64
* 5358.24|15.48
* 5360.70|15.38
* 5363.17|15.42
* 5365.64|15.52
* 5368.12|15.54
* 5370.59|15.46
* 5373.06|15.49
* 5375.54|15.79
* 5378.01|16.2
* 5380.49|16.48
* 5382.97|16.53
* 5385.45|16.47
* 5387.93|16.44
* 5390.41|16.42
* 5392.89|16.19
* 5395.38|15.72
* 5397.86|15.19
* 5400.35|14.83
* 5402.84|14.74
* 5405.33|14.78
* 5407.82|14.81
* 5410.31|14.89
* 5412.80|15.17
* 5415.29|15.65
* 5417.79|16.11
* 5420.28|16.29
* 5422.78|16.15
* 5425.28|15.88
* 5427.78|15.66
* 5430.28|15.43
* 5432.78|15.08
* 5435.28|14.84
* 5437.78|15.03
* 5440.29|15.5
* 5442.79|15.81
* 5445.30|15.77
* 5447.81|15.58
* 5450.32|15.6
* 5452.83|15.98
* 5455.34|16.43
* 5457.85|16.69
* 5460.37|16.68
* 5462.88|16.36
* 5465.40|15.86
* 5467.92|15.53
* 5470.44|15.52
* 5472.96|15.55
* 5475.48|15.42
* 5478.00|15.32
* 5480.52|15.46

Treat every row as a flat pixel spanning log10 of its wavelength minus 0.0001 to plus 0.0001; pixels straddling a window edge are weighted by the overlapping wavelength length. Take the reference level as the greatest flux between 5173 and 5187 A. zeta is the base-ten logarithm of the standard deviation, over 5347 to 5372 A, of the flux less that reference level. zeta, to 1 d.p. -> -0.7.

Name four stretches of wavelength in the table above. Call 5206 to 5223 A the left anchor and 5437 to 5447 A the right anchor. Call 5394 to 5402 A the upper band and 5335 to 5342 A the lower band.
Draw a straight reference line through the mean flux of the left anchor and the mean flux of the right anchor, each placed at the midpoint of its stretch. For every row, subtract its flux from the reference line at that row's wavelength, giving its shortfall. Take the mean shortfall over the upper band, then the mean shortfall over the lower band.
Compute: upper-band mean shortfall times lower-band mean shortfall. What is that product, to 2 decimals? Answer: 0.01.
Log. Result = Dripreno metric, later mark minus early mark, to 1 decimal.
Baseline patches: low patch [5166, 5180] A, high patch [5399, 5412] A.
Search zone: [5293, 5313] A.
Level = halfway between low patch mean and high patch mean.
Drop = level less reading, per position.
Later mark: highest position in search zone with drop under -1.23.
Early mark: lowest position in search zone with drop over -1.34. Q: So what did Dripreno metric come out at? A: 9.8 A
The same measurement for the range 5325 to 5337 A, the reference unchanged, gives 0.0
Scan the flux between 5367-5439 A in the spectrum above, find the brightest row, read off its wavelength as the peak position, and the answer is 5382.97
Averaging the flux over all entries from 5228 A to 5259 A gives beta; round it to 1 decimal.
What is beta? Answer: 15.2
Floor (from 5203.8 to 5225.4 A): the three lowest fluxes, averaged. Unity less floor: -14.0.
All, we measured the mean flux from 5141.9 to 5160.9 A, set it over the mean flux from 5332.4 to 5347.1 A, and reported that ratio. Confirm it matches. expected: 0.96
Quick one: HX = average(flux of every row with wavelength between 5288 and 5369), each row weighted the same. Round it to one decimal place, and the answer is 15.9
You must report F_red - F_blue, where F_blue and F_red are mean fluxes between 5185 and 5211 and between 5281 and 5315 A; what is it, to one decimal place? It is 1.3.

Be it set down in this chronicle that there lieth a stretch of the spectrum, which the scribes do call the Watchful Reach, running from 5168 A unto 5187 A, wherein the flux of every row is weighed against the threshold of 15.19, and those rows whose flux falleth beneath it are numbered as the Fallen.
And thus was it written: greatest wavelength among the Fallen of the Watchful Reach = 5185.87 A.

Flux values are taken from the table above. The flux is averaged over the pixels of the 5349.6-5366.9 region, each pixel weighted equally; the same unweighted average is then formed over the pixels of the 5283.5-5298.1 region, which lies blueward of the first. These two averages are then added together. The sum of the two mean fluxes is 32.0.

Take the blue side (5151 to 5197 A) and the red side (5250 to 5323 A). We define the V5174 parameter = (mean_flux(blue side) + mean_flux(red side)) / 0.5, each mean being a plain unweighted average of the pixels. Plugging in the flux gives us 59.7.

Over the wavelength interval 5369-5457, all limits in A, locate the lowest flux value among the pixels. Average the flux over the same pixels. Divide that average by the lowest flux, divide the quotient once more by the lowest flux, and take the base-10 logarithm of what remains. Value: -1.14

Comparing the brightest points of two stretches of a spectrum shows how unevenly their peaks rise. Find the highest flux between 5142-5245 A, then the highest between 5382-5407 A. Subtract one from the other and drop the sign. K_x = 1.2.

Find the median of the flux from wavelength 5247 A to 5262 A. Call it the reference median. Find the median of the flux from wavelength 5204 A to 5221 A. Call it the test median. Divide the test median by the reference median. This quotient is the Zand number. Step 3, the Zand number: 0.98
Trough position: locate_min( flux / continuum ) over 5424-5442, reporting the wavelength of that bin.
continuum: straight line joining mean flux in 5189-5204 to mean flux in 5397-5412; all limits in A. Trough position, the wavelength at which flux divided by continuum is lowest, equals 5435.28 A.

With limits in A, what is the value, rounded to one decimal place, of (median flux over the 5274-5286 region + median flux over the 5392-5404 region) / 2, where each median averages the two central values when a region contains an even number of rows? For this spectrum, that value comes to 15.1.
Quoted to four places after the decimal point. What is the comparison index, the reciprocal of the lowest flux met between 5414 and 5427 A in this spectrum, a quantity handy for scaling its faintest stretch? 0.0639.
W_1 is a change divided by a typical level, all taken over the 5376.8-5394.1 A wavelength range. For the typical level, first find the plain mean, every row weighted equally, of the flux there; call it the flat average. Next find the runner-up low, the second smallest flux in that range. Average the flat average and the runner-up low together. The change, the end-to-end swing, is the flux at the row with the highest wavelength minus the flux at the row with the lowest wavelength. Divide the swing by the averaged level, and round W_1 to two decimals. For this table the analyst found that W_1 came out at 0.00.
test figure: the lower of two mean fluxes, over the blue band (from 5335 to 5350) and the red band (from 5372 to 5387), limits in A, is 15.5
